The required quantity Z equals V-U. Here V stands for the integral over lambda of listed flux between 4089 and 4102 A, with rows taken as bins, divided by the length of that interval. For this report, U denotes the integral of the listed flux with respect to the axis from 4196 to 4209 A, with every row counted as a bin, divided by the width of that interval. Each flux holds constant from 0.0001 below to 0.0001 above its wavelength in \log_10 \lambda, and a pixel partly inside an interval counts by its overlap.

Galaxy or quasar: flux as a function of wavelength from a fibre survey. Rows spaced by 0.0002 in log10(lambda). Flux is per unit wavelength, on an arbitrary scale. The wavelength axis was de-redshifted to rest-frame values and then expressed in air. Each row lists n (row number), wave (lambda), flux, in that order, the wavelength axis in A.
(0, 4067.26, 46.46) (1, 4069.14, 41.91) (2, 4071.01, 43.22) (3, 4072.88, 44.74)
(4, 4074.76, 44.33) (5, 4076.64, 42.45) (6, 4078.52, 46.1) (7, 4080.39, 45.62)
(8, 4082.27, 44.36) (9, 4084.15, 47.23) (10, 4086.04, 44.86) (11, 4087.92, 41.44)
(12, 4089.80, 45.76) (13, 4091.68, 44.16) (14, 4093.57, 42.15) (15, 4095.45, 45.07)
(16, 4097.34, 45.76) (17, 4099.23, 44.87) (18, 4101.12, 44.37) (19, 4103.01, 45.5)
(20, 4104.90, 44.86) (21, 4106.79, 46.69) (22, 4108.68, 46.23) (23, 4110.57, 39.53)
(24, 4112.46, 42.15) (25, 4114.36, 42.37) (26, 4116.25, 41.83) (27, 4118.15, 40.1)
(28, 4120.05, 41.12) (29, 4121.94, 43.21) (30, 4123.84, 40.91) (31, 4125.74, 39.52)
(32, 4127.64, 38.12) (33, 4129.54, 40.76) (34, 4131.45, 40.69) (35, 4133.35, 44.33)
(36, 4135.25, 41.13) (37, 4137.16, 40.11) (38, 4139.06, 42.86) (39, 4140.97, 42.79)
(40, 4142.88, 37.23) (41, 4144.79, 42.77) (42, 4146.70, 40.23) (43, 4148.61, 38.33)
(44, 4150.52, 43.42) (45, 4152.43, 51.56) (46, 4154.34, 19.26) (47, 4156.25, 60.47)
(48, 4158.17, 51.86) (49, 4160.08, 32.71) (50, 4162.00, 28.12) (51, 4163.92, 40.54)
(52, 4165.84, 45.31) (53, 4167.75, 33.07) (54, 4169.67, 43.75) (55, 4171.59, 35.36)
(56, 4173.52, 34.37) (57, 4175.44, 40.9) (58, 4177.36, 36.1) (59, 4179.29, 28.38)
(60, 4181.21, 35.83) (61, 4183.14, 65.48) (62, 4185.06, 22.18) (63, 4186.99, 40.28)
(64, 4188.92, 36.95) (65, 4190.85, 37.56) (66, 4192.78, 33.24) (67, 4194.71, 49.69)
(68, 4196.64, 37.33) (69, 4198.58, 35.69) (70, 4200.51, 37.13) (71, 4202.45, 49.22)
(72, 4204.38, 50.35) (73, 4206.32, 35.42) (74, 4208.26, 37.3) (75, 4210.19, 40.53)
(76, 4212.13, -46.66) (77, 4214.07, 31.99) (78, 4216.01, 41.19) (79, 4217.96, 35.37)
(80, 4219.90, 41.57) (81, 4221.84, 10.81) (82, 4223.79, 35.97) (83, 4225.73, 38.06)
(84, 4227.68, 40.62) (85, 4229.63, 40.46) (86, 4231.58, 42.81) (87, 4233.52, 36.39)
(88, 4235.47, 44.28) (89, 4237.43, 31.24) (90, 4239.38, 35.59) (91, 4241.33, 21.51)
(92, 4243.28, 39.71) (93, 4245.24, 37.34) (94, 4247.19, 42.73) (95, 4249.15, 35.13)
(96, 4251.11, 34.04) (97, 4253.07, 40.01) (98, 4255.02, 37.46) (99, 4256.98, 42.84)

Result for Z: 4.1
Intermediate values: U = 40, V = 45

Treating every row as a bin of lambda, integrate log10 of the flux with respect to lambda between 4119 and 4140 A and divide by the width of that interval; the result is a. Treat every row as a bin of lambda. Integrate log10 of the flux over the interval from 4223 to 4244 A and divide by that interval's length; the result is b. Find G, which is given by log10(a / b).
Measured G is 0.015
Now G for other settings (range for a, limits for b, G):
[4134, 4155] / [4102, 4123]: -0.010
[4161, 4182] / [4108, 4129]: -0.016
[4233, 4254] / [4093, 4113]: -0.026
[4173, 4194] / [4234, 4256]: 0.002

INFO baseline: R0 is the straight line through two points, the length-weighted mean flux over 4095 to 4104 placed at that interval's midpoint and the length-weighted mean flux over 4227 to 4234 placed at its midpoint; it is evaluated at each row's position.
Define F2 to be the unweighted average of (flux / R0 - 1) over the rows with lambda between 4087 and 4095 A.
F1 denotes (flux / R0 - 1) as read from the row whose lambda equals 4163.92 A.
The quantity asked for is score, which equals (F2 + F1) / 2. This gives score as -0.05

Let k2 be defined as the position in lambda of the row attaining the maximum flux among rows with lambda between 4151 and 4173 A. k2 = 4156.25 A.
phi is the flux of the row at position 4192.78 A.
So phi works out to 33.24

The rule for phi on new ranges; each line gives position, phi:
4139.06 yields 42.86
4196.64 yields 37.33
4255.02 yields 37.46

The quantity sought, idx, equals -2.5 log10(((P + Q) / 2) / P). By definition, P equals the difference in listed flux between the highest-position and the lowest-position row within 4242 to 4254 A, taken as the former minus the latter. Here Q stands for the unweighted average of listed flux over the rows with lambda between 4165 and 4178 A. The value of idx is -4.5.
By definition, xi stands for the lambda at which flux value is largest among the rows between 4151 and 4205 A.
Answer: 4183.14 A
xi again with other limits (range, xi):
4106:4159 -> 4156.25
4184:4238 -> 4204.38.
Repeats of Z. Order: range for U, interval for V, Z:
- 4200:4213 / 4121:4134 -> 11.7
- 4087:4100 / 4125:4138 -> -3.5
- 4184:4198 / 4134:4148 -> 4.1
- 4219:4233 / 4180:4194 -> 3.0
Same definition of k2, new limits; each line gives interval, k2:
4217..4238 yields 4235.47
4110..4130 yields 4121.94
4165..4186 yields 4183.14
